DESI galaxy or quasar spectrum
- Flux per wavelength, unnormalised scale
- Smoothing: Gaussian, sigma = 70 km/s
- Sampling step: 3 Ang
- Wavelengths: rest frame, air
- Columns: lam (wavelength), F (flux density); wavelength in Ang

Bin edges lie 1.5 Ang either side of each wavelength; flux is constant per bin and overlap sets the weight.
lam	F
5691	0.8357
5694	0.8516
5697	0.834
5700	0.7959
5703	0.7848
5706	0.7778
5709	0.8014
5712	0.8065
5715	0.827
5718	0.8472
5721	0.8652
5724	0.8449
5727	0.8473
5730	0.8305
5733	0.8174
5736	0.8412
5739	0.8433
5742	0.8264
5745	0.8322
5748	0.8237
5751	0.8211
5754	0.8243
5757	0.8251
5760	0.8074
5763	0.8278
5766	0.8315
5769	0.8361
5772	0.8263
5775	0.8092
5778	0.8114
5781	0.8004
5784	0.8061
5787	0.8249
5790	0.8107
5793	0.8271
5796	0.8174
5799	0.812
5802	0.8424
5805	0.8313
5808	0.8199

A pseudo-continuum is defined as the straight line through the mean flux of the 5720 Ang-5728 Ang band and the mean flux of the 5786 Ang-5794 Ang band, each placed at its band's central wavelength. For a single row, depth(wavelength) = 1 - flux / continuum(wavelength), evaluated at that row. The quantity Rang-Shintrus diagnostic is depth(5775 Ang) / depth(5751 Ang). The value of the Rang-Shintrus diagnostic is 1.0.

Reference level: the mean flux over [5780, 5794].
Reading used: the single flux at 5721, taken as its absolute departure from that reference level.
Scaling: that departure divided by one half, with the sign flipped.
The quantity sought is -0.103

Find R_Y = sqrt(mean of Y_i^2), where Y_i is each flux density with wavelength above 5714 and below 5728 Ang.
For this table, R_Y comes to 0.846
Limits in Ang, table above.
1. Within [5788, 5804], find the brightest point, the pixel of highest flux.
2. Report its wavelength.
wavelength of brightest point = 5802 Ang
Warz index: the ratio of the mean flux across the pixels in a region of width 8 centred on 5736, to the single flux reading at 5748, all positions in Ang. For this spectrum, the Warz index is 1.01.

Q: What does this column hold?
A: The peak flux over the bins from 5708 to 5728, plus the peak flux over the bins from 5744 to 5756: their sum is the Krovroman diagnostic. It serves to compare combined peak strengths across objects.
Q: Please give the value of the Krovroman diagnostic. 1.70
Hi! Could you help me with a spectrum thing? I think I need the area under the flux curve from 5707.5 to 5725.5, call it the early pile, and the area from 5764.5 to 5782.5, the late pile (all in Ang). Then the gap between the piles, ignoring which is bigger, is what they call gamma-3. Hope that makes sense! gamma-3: 0.2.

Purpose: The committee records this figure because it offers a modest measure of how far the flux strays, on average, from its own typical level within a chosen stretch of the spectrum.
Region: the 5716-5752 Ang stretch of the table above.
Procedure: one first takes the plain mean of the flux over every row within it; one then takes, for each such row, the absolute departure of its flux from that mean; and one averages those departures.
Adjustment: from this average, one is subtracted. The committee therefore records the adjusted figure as -0.989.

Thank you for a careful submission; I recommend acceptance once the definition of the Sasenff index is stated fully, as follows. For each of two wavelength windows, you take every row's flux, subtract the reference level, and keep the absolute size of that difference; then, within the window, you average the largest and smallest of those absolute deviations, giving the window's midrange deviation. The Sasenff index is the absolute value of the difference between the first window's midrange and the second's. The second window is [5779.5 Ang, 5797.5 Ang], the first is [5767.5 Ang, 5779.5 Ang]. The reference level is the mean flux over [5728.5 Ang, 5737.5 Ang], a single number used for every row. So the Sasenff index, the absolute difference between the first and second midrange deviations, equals 0.0040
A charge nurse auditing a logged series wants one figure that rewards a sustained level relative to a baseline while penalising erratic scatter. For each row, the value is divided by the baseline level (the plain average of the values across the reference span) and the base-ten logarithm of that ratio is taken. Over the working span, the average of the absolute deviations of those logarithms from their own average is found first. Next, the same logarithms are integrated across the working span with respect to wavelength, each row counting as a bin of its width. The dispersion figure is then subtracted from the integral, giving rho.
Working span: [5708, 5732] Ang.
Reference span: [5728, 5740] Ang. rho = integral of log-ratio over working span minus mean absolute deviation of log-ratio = 0.00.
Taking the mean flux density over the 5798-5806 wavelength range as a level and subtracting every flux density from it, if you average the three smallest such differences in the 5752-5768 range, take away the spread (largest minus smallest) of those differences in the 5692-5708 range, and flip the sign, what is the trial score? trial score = 0.07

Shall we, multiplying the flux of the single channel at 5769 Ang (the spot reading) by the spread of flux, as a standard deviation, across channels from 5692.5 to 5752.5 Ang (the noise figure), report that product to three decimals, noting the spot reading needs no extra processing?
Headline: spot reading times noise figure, 0.019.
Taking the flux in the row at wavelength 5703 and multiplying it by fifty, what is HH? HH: 39.2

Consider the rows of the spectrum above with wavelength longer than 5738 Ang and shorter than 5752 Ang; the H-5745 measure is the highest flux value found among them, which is 0.8433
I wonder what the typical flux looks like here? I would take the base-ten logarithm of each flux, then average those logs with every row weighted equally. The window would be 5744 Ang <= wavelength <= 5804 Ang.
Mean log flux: -0.0858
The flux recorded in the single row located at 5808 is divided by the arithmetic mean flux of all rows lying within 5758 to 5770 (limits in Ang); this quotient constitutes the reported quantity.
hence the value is 0.99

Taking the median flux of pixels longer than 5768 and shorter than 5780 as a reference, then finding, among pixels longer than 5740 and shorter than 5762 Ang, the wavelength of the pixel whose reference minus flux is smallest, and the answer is 5745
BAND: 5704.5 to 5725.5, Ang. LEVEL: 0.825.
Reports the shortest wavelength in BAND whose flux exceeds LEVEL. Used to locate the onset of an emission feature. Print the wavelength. 5715 Ang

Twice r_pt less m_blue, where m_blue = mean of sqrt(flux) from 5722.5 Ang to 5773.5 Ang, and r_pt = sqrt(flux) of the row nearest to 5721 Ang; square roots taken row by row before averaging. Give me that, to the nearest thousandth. 0.949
